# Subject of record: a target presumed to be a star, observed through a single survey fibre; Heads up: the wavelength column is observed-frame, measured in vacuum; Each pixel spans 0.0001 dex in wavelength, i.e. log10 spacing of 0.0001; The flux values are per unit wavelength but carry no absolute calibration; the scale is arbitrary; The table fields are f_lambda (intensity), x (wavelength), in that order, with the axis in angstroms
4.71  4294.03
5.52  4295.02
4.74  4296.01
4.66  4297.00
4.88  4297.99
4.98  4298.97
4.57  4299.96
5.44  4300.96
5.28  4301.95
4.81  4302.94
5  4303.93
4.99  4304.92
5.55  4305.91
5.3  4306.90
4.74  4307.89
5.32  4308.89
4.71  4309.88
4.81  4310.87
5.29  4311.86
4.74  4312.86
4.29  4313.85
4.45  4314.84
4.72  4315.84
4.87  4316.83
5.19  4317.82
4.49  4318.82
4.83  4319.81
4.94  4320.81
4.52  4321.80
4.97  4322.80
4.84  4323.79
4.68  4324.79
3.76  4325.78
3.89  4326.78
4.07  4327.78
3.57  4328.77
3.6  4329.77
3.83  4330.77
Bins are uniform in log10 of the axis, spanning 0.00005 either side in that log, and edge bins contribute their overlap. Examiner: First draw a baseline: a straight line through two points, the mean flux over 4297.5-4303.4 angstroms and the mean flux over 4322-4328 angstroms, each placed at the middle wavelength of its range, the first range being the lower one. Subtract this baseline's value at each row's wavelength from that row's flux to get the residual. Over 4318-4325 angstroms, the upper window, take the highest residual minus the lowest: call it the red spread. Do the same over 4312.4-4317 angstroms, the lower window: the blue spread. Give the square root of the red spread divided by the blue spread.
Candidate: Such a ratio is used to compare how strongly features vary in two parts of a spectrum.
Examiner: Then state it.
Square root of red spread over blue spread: 0.9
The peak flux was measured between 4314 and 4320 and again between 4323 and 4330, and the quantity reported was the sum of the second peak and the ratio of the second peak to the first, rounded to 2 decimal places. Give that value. 5.77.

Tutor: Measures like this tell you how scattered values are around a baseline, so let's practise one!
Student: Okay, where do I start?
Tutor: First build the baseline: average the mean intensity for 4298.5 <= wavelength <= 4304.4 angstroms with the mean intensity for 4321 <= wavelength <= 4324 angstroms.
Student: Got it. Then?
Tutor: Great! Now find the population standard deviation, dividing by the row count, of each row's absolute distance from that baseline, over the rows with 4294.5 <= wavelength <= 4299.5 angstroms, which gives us 0.21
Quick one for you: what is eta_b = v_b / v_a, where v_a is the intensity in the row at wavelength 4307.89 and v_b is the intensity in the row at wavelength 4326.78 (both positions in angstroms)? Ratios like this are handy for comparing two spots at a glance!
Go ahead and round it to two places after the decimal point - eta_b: 0.82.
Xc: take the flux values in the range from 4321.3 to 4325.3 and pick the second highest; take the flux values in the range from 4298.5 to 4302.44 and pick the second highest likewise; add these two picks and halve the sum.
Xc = 5.06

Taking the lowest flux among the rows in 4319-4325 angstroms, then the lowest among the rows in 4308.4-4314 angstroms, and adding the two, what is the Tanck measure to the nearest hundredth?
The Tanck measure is 8.81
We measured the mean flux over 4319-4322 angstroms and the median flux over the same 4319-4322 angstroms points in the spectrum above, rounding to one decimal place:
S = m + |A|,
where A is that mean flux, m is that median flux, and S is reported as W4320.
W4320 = 9.6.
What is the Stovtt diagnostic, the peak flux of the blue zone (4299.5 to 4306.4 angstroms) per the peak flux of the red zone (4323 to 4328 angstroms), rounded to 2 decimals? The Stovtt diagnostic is 1.15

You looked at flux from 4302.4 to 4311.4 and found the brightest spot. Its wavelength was 4305.91 angstroms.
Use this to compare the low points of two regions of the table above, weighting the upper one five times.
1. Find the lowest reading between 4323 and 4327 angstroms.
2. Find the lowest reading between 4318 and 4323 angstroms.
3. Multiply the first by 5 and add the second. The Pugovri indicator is 23.3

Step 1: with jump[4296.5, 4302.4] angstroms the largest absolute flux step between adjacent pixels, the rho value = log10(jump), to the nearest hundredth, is -0.06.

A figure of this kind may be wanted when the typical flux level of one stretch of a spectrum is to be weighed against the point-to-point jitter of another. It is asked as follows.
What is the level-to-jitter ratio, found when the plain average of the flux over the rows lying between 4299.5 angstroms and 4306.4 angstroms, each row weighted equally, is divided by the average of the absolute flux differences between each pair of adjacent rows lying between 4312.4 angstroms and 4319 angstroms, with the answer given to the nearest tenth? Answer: 14.9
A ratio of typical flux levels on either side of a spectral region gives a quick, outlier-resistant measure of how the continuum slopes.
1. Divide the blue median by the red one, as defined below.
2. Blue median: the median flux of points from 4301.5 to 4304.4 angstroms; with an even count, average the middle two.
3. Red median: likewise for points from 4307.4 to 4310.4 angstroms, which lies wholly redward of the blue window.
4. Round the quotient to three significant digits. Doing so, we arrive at 1.05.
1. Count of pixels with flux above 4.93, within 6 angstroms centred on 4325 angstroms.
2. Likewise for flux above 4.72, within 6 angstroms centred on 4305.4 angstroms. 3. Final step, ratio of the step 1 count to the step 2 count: 0.17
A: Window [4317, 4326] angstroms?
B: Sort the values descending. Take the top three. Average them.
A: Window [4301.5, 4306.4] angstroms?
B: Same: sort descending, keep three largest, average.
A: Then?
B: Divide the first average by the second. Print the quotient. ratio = 0.95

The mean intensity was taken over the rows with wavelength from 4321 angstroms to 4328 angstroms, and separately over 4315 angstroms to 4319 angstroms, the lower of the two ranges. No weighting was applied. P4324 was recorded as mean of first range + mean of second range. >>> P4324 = 9.2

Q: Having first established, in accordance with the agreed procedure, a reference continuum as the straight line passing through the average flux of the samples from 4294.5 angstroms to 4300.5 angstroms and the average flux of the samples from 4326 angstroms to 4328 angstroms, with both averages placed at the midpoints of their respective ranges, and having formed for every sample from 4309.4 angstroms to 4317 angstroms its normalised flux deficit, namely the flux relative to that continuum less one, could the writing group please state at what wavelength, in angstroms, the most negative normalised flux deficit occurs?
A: 4313.85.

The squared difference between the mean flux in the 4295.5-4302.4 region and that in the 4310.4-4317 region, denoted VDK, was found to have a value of 0.04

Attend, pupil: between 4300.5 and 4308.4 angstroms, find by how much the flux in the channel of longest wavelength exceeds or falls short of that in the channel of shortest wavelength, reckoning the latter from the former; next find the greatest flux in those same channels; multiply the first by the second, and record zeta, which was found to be -3.9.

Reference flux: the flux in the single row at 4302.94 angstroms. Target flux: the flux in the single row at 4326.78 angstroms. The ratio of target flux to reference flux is 0.81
